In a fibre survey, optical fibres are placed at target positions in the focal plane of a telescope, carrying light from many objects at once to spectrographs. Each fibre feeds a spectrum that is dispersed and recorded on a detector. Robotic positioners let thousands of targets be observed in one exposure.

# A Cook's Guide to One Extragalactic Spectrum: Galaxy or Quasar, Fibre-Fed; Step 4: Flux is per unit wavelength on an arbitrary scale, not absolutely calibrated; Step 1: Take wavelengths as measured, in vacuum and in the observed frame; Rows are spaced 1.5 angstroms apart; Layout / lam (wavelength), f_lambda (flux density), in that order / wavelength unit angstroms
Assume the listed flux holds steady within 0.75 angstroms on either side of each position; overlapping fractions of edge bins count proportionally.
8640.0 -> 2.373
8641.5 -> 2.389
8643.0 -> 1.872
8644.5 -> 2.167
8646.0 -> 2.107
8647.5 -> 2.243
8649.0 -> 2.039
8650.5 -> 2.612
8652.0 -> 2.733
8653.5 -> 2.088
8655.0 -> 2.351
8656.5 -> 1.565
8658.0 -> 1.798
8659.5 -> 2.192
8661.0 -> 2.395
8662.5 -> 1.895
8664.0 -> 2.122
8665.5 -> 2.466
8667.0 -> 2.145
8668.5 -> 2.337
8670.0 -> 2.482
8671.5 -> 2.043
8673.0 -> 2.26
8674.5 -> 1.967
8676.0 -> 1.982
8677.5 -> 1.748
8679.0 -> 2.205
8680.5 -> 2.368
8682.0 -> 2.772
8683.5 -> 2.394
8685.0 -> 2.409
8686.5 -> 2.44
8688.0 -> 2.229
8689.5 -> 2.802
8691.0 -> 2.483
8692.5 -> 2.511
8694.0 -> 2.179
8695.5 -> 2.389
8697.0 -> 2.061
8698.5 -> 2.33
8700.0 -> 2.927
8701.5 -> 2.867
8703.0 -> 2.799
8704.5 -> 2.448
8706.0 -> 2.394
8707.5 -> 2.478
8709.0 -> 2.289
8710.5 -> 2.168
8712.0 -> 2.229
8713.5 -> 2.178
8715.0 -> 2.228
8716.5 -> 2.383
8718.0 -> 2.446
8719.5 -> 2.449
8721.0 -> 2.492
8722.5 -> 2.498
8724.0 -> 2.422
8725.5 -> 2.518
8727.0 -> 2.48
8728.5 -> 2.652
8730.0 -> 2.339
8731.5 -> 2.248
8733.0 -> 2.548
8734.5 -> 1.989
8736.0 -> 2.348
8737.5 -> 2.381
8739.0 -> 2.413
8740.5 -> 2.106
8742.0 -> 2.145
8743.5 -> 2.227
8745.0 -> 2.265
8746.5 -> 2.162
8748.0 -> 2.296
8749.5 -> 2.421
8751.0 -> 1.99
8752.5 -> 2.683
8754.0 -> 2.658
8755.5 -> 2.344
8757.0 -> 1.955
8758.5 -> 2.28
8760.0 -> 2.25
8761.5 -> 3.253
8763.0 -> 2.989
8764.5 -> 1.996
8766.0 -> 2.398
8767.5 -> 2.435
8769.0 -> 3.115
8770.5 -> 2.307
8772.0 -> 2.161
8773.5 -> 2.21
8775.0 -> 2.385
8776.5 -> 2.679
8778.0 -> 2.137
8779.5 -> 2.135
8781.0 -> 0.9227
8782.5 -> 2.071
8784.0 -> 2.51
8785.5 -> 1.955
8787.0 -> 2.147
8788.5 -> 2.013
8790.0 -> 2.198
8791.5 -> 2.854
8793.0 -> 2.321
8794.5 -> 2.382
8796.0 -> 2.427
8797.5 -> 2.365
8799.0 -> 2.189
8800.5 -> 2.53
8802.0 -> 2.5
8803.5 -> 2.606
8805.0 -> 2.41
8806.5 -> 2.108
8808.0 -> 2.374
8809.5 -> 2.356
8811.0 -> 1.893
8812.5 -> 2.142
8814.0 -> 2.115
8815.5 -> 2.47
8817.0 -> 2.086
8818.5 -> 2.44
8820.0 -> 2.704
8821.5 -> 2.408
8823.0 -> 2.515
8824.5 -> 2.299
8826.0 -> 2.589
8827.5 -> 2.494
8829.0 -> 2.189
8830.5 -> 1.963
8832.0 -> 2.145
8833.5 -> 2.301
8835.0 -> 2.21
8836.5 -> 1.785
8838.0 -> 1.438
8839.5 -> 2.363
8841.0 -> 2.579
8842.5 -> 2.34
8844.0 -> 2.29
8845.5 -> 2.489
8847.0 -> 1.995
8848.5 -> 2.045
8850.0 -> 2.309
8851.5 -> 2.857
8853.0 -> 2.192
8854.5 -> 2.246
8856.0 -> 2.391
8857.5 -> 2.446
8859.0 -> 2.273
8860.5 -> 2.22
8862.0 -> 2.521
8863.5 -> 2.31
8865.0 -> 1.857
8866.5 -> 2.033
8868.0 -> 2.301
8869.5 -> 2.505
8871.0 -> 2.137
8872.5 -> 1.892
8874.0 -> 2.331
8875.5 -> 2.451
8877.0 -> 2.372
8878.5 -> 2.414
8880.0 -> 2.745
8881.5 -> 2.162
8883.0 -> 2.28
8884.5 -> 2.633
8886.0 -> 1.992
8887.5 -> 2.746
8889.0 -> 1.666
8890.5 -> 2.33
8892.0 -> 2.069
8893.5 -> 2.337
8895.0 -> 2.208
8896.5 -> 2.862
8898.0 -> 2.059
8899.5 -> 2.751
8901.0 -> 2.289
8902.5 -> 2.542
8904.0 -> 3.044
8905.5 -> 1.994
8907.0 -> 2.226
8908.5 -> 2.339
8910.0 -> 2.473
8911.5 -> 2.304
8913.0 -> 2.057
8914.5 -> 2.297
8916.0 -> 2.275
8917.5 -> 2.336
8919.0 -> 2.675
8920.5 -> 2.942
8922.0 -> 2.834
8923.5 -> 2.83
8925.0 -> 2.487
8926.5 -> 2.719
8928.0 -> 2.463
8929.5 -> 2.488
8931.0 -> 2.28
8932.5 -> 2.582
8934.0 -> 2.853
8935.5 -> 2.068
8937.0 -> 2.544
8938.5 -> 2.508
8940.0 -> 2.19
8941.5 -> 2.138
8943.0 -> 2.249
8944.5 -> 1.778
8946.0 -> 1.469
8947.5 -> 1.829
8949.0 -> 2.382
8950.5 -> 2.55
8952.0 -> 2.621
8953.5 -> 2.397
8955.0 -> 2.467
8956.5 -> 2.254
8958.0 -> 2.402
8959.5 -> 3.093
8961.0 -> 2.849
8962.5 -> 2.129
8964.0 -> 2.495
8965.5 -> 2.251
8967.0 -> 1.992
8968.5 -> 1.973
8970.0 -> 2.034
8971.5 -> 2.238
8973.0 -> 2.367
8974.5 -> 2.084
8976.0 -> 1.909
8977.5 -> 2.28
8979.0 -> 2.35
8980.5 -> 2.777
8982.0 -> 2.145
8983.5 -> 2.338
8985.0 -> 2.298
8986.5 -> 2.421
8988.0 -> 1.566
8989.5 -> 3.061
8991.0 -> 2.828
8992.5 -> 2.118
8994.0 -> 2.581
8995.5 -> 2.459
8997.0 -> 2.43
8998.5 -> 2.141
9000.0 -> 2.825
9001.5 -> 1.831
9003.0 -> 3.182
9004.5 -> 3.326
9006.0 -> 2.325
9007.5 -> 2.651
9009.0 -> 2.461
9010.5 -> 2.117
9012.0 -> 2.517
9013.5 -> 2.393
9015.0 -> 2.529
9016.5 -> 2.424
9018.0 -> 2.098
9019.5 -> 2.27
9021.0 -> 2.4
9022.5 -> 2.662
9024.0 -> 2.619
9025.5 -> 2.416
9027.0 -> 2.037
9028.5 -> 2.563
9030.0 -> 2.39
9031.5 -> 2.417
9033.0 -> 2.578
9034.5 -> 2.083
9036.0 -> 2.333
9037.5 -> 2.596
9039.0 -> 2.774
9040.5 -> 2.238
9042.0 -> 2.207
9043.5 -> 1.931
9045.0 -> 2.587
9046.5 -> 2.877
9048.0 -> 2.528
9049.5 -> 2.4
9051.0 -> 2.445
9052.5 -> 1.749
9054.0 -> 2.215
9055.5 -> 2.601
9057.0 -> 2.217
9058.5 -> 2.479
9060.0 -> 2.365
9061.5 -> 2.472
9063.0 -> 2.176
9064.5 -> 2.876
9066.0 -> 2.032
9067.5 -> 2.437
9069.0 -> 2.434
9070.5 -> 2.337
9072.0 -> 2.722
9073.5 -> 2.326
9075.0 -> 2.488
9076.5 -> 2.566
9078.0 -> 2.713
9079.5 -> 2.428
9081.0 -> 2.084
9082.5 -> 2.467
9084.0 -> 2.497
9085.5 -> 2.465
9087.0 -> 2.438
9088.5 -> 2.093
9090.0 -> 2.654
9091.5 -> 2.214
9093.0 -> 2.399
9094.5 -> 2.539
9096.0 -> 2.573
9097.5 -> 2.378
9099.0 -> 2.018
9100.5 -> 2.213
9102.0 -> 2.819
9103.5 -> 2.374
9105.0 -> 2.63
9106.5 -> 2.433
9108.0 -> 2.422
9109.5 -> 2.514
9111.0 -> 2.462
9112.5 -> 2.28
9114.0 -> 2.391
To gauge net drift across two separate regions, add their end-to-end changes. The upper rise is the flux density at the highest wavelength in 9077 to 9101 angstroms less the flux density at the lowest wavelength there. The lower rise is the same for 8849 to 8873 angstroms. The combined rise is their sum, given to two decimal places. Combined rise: -0.92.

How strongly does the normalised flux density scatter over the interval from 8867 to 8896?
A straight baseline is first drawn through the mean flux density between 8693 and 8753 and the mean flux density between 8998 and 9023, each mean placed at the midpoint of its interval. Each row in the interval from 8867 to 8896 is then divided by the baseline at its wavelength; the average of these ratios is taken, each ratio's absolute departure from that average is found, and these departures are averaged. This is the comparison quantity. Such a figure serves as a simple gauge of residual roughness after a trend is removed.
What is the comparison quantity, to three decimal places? 0.084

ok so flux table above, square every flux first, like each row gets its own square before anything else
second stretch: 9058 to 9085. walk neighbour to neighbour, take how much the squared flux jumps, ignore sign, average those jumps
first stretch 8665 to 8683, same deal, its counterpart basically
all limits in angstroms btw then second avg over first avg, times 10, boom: 12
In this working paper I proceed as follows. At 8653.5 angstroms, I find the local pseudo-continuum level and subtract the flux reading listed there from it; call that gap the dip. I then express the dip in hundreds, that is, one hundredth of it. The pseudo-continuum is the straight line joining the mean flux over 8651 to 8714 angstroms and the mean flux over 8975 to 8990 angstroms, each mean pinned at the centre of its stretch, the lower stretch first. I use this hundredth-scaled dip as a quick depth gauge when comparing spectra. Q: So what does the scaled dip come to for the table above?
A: 0.0022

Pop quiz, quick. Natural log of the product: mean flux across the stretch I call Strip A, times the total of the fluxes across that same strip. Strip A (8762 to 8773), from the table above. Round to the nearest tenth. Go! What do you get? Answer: 3.8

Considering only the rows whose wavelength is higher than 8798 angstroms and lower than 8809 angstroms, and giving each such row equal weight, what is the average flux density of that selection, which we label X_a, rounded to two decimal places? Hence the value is 2.39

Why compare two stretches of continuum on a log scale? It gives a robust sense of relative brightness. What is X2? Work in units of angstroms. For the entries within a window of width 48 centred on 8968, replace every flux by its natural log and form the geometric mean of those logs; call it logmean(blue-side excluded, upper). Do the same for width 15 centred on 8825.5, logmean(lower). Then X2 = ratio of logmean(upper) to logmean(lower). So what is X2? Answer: 0.934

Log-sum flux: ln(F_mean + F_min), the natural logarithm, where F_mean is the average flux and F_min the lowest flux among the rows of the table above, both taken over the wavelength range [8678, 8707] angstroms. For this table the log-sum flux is 1.51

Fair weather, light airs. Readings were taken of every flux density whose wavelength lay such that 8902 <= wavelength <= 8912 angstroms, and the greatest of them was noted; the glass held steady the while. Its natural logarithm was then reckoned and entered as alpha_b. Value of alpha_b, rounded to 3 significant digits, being 1.11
